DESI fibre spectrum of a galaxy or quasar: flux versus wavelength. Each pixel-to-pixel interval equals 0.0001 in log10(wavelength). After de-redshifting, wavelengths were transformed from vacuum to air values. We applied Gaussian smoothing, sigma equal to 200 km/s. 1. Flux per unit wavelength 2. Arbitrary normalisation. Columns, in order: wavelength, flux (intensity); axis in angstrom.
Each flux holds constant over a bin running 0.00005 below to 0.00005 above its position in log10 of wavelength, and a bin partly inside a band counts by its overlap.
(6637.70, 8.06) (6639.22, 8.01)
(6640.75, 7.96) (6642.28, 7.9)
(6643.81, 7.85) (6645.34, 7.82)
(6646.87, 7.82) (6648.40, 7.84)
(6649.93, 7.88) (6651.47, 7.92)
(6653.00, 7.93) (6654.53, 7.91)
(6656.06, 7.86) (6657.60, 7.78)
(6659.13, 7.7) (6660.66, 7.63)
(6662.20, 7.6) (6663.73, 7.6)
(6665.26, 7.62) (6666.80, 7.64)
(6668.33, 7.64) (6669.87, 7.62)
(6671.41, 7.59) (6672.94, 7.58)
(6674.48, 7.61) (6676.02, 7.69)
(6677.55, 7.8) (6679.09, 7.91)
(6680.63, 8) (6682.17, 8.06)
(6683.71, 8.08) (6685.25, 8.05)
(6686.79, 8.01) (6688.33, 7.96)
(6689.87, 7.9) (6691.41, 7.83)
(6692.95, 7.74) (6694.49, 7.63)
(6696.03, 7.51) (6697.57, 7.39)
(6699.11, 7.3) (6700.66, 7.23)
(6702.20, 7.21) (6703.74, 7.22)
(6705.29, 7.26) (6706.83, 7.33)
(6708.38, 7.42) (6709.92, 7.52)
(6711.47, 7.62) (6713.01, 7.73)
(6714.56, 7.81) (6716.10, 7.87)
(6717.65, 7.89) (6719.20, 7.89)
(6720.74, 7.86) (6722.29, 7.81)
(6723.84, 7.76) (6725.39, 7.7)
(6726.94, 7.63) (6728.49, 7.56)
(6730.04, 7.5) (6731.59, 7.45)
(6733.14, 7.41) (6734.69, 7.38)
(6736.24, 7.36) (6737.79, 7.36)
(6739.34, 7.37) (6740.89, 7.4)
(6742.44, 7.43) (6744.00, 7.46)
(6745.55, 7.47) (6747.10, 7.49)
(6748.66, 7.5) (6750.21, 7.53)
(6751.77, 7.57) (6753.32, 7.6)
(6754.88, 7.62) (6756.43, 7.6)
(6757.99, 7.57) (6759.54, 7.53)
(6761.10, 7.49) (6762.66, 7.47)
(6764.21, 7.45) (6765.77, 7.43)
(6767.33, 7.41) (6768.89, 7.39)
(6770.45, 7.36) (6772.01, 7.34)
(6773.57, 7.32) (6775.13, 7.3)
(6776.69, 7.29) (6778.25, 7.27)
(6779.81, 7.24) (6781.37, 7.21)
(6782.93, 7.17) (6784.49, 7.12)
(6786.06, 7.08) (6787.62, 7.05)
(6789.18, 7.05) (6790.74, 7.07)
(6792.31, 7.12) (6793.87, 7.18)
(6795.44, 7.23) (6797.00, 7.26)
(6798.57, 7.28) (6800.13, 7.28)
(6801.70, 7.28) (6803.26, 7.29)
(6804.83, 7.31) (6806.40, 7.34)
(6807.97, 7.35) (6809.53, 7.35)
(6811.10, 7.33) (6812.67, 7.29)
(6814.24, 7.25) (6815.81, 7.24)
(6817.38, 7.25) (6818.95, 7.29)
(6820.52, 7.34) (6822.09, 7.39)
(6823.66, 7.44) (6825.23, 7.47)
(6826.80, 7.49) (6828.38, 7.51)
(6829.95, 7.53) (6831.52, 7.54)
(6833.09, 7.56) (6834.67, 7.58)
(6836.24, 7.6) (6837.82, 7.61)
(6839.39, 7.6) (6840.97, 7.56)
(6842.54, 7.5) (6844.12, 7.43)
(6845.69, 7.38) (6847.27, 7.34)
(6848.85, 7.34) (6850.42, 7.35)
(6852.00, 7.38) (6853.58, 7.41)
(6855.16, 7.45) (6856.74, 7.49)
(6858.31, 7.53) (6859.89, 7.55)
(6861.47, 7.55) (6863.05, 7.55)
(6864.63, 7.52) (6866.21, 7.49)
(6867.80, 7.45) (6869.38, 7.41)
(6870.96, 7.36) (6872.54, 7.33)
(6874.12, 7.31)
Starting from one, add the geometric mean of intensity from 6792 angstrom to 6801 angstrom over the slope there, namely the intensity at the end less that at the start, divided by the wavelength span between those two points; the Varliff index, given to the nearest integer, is 354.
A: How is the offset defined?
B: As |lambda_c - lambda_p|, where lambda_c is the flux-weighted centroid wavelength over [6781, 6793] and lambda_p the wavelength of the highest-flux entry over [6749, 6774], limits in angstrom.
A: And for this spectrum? 31.9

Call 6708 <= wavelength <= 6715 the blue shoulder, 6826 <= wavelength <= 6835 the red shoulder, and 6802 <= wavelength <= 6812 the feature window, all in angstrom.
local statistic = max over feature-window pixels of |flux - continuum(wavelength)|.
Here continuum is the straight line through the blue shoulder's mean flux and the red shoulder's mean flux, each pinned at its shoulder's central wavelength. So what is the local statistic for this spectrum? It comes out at 0.26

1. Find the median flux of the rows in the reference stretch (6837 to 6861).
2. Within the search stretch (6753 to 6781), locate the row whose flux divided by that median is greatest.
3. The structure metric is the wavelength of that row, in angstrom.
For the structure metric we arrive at 6754.88 angstrom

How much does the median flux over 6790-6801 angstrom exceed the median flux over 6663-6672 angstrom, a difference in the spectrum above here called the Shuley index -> -0.39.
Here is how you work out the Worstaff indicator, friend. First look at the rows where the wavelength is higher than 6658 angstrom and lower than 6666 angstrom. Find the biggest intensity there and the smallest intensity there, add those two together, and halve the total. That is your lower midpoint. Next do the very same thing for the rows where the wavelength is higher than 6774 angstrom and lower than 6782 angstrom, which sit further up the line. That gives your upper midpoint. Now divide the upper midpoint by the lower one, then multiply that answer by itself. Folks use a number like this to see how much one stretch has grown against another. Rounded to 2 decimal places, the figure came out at 0.90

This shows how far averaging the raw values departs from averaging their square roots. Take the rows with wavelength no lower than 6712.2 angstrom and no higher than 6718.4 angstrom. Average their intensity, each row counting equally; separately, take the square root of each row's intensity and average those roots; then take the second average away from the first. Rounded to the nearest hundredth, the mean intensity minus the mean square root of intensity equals 5.03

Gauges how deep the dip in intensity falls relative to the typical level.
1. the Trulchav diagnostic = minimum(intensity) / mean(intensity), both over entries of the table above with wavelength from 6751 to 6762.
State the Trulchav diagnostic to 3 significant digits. 0.990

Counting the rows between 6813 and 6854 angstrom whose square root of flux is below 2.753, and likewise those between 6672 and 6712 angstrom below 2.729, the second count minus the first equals -14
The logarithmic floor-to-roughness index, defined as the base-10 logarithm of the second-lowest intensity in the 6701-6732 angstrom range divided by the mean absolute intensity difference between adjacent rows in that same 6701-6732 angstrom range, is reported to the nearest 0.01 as 2.09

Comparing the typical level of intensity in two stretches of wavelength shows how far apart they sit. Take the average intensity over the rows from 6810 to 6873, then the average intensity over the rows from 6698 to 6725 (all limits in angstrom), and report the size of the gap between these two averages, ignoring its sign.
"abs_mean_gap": 0.13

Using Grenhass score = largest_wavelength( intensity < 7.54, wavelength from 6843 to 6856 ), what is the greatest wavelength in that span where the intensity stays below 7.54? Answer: 6855.16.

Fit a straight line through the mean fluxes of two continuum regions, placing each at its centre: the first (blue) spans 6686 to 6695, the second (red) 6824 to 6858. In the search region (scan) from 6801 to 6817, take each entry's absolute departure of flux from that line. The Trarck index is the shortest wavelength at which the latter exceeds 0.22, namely 6801.70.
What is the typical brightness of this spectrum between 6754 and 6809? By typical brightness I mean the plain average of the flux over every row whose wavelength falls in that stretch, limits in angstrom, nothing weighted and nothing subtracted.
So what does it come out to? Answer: 7.31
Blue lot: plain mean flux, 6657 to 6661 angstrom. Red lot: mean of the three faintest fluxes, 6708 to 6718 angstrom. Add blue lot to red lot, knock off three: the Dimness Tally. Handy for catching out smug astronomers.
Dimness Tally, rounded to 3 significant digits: 12.2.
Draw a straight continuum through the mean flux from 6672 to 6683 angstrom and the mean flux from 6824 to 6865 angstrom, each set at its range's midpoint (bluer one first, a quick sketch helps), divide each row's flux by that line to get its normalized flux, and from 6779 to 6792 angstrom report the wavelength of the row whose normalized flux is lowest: 6787.62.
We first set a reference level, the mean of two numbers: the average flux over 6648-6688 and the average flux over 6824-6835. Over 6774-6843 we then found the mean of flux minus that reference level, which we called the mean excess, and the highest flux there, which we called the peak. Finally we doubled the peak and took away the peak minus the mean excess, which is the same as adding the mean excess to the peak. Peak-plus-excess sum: 7.28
